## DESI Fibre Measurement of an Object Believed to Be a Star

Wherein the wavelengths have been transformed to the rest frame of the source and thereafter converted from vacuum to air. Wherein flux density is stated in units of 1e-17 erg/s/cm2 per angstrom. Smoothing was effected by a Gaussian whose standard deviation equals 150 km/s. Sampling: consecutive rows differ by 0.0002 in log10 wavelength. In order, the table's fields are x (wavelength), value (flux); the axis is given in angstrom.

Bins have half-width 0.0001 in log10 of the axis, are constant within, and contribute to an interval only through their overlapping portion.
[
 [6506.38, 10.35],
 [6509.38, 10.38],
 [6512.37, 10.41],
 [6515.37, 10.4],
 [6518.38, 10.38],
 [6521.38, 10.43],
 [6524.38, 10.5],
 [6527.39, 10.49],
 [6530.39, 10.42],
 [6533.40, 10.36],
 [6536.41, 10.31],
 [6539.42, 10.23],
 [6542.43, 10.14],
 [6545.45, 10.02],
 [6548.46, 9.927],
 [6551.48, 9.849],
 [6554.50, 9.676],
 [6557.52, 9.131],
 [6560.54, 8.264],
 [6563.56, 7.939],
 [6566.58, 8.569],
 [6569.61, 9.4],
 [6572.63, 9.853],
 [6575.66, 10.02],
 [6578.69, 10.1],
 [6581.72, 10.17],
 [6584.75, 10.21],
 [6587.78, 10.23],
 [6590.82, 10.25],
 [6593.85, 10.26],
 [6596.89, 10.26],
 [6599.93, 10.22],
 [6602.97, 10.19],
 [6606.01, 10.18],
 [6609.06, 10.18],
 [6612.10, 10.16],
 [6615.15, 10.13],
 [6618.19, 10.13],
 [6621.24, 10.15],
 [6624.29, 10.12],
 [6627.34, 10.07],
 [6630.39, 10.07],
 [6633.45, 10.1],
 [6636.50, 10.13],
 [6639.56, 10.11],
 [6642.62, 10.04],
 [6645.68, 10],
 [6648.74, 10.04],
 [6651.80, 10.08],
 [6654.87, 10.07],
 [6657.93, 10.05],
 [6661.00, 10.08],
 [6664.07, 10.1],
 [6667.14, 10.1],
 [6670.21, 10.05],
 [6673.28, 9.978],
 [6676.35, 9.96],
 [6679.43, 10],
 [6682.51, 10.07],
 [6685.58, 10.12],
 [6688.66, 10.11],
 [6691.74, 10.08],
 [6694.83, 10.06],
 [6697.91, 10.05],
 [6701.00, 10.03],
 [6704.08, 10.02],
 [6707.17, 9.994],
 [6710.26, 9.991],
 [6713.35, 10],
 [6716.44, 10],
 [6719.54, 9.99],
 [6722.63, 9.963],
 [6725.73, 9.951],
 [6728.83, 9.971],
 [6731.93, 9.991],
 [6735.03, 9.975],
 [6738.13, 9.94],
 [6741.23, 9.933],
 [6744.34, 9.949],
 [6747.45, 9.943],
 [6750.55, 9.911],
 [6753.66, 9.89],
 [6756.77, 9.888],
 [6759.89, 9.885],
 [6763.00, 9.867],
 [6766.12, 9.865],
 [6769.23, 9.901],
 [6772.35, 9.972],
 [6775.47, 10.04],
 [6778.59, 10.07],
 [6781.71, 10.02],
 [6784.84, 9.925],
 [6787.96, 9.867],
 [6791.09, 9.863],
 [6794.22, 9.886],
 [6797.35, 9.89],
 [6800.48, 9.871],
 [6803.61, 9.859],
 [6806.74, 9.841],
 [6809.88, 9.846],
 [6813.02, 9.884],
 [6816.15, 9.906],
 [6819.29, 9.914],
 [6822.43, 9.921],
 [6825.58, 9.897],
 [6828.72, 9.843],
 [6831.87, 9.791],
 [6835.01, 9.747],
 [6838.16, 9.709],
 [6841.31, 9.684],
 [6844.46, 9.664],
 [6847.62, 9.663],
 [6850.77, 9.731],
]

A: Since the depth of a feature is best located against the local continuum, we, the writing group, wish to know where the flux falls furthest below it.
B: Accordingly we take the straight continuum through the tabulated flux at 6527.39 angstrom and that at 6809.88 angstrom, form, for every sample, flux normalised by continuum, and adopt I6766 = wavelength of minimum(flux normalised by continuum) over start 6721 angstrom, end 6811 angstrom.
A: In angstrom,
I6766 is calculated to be 6725.73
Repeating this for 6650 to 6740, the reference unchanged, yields 6676.35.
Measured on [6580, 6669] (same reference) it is 6645.68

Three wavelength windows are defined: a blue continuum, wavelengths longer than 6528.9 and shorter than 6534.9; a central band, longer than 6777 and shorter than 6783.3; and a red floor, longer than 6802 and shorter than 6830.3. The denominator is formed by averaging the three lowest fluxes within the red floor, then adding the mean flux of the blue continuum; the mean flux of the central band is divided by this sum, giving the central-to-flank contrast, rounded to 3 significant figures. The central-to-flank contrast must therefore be 0.496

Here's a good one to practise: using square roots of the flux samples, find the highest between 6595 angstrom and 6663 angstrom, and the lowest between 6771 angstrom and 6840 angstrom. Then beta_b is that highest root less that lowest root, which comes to 0.087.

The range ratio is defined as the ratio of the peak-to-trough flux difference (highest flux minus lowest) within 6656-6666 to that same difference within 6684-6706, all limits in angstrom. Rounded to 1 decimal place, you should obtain 0.5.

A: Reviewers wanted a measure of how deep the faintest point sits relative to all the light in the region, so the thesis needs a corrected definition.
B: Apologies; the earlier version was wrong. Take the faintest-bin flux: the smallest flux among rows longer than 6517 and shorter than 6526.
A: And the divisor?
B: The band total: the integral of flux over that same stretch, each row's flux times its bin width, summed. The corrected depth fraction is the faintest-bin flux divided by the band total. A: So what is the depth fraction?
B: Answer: 0.110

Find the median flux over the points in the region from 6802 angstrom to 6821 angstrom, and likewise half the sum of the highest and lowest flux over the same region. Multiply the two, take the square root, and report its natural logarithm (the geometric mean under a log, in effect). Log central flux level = 2.290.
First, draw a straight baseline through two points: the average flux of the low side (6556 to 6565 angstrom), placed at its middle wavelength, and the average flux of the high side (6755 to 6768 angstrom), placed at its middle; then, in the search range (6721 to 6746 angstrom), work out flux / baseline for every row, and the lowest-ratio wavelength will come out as 6744.34 angstrom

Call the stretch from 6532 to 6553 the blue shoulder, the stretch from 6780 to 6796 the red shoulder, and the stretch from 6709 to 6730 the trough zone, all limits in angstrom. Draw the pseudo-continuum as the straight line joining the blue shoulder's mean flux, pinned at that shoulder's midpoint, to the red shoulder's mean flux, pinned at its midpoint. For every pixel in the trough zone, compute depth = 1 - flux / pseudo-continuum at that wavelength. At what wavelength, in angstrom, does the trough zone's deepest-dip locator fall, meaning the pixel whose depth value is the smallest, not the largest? 6716.44 angstrom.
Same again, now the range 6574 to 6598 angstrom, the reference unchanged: 6596.89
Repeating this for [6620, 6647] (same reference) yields 6621.24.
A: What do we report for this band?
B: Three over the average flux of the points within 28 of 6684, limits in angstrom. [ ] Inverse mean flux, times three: 0.299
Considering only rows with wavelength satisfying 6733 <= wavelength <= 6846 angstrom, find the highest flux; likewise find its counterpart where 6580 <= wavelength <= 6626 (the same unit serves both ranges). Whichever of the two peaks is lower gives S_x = 10.07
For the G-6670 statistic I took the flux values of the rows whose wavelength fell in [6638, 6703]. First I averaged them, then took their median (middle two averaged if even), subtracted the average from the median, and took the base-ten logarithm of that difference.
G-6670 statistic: -2.4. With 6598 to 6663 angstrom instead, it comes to -3.3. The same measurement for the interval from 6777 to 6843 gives -2.6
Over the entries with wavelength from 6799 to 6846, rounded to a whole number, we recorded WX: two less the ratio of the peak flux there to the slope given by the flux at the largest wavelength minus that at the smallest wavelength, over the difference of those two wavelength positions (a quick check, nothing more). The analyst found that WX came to 2110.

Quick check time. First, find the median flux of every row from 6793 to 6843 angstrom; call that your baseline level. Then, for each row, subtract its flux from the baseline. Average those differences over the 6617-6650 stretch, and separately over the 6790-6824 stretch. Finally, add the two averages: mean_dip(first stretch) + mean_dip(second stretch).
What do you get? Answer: -0.2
